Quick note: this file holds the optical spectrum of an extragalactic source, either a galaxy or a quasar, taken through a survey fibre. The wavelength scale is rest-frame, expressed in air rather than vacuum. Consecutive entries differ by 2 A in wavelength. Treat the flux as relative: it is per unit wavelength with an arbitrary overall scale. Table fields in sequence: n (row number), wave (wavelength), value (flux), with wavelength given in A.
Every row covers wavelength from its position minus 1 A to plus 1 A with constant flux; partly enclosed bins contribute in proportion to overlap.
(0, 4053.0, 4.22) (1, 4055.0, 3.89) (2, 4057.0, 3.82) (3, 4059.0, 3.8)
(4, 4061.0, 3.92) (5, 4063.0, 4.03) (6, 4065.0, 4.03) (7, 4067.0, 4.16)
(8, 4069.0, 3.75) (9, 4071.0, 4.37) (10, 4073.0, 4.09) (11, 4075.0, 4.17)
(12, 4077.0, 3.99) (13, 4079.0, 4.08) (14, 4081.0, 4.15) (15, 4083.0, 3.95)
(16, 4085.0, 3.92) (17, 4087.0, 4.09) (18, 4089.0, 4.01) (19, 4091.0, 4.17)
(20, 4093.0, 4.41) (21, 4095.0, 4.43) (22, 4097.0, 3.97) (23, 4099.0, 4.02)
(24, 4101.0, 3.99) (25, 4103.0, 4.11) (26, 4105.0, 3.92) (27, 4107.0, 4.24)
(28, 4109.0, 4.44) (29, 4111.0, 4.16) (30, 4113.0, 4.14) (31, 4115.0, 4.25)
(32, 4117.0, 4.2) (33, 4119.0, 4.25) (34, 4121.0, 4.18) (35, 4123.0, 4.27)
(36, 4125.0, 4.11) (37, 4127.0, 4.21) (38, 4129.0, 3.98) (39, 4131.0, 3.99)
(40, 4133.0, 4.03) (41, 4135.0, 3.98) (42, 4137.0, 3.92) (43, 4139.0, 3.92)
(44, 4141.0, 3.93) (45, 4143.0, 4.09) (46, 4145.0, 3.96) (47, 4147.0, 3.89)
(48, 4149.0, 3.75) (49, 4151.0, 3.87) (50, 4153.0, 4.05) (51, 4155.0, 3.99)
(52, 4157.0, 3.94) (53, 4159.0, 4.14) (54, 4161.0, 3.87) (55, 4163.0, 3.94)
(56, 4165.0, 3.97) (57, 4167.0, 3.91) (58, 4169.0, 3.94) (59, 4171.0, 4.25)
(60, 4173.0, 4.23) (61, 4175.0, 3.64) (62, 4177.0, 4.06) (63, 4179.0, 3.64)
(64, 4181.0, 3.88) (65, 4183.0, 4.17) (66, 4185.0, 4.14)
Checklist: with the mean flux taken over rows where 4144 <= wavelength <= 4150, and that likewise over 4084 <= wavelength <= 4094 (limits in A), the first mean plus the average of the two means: 7.86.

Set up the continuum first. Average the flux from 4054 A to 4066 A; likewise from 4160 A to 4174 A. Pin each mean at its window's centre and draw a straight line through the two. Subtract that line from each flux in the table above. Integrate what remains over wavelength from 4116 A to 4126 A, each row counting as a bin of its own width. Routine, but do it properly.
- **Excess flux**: 2.3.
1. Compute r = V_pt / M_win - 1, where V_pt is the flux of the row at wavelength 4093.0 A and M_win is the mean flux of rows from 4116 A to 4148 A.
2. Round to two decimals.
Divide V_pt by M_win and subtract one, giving 0.09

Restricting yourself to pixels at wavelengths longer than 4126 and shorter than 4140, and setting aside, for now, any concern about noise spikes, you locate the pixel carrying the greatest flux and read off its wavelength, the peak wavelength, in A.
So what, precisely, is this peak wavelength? 4127.0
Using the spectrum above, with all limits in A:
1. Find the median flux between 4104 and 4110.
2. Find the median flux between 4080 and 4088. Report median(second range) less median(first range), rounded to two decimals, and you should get -0.22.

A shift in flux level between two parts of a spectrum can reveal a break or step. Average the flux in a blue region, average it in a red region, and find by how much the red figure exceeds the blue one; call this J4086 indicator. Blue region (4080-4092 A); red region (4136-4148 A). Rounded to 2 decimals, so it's -0.10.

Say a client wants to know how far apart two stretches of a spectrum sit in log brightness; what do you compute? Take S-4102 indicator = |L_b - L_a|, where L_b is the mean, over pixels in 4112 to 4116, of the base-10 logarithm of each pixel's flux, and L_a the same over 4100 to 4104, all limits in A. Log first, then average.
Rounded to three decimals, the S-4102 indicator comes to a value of 0.015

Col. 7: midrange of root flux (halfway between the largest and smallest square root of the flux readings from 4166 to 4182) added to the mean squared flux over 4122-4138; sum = 18.5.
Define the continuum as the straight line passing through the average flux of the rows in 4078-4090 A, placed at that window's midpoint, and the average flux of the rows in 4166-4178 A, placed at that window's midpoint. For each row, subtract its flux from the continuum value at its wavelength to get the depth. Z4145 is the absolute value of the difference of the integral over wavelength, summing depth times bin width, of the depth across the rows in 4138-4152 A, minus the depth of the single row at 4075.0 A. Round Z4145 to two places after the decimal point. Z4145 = 1.51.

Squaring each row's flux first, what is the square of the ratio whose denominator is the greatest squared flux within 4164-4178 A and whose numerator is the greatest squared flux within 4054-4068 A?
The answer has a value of 0.92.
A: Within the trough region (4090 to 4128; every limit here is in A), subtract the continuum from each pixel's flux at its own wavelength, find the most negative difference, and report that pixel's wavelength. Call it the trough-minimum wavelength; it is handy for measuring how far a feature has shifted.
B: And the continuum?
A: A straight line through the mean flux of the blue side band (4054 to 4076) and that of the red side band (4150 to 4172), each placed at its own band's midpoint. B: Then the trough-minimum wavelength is 4105.0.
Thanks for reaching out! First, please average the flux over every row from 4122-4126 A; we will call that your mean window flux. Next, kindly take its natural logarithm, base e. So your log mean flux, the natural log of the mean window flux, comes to 1.43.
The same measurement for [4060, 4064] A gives 1.38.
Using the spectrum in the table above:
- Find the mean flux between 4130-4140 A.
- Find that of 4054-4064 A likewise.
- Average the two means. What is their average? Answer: 3.93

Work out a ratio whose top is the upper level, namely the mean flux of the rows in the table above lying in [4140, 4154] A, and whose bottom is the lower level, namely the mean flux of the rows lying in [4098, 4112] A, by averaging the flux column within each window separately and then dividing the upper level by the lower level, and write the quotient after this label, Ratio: 0.95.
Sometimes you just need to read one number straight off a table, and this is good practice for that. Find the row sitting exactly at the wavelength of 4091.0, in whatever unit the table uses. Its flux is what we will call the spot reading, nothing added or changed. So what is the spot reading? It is 4.17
